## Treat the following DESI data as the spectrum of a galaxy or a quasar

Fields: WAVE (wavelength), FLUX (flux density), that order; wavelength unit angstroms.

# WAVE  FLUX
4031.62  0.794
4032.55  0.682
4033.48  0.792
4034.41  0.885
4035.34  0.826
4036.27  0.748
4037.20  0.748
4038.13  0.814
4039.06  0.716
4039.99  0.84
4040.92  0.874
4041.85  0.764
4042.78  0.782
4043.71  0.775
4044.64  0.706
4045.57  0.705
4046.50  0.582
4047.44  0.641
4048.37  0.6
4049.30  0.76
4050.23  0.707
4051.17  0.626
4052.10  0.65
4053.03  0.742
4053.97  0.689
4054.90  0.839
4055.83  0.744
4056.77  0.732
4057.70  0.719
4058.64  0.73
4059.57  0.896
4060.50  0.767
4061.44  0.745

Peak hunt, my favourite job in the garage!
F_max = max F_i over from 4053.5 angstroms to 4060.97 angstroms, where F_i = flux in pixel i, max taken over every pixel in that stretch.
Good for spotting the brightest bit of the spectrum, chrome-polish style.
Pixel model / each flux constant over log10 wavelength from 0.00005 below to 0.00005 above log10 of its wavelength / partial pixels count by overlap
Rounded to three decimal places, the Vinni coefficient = 0.896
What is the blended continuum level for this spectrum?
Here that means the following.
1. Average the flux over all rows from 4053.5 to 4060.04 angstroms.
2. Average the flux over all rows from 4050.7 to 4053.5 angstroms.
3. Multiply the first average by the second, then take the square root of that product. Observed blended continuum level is 0.72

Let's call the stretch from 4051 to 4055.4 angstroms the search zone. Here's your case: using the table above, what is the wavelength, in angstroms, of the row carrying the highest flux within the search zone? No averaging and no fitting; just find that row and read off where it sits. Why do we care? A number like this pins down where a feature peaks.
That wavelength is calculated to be 4054.90 angstroms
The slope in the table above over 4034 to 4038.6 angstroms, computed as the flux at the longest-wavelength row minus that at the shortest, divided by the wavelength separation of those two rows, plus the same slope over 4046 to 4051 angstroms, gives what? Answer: 0.014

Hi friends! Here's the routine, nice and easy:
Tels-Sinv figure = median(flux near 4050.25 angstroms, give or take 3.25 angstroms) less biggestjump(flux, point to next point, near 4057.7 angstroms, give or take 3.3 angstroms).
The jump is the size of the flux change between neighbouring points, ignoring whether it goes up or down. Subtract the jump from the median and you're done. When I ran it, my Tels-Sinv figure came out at 0.484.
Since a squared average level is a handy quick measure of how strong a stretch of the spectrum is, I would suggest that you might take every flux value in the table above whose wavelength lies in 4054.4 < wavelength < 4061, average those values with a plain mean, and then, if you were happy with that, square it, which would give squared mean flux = 0.60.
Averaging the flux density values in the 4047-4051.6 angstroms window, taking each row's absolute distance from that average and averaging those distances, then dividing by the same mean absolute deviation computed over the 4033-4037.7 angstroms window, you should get 1.20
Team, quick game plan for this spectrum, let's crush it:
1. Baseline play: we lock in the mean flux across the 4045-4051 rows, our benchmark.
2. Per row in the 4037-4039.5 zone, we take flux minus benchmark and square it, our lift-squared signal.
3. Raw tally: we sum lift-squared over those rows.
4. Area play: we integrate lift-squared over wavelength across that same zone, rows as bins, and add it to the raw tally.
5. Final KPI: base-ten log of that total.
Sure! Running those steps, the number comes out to -1.22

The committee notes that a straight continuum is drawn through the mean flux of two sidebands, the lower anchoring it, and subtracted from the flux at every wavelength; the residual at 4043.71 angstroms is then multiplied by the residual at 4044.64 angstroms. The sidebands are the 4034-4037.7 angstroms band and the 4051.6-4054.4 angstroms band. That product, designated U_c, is -0.0009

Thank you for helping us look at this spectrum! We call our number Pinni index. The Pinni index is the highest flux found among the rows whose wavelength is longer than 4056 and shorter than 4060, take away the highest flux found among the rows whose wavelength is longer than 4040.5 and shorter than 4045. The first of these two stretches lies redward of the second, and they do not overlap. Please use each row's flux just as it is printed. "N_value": 0.02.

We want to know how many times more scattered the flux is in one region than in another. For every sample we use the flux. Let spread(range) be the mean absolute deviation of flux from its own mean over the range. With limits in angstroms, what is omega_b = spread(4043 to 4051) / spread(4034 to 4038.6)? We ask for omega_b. 1.3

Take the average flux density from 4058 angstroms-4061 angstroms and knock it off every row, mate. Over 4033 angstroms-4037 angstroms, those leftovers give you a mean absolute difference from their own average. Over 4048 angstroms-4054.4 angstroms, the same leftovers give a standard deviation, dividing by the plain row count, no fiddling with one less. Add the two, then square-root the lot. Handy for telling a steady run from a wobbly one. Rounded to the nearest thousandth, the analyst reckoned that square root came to 0.313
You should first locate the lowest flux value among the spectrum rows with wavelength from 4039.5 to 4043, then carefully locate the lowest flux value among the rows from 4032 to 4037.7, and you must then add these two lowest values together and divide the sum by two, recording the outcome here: 0.723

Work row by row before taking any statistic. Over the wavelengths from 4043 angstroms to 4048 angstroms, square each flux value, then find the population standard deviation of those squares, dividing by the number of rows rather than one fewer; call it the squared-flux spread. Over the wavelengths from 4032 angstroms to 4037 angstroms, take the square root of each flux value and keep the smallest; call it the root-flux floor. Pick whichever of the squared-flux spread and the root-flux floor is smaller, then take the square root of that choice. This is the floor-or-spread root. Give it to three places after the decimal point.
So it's 0.298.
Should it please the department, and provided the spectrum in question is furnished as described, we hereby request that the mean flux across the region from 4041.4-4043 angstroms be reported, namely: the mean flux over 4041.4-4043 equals 0.77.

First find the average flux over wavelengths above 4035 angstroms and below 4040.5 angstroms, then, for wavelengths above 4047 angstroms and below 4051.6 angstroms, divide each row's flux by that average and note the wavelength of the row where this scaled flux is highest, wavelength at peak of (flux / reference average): 4049.30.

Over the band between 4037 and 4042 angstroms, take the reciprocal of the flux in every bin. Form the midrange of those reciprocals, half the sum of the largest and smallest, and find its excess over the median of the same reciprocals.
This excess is 0.002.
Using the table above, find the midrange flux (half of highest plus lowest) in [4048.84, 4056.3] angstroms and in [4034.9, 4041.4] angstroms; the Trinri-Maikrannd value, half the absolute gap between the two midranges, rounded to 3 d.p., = 0.031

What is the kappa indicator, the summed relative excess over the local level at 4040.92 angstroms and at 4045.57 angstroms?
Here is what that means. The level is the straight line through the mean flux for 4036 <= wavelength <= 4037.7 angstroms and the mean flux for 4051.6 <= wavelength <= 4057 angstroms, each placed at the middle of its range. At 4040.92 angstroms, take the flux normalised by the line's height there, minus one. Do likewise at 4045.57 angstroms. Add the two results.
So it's 0.13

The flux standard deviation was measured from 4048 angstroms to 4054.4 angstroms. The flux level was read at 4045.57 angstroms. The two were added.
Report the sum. 0.76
